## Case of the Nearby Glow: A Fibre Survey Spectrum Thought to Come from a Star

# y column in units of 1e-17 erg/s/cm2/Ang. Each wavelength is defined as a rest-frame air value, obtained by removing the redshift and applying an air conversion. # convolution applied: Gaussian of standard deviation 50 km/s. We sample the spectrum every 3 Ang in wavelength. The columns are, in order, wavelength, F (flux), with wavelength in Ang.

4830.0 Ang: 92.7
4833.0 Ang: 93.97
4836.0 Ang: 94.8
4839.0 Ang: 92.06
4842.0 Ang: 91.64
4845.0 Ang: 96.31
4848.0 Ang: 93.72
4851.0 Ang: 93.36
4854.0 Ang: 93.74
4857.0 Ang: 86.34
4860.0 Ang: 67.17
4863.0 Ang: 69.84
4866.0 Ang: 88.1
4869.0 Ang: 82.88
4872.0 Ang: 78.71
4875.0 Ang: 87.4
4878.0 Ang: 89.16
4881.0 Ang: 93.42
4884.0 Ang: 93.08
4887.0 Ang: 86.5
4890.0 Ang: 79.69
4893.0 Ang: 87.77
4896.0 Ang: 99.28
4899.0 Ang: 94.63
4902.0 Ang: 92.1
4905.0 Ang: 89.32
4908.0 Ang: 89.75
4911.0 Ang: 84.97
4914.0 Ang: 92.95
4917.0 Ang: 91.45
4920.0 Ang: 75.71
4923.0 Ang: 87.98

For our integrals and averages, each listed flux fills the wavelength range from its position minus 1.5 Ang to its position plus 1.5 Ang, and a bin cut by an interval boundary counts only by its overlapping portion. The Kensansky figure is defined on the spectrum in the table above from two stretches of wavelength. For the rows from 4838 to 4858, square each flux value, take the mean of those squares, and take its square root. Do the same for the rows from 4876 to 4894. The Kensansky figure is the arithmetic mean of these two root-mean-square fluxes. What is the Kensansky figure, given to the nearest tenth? 90.4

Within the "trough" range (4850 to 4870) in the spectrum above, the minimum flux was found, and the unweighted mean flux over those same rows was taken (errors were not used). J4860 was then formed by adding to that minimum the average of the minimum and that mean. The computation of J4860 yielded 142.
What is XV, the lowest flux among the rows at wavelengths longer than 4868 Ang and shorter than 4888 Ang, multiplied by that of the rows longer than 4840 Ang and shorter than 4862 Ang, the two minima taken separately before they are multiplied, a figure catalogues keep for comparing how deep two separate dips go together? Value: 5287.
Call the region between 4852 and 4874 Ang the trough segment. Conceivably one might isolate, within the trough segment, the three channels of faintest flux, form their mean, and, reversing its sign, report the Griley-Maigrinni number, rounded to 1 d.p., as -71.9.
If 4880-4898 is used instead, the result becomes -84.7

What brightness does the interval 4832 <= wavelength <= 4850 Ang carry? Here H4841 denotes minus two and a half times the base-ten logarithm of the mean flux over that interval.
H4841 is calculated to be -4.93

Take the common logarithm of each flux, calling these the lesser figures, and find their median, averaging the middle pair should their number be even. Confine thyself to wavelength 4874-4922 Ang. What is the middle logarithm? 1.95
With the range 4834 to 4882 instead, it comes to 1.96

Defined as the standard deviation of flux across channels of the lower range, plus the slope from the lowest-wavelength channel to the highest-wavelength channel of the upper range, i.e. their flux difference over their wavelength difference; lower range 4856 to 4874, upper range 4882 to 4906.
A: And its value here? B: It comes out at 8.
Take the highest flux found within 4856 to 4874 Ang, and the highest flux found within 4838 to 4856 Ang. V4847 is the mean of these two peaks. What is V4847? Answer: 92.2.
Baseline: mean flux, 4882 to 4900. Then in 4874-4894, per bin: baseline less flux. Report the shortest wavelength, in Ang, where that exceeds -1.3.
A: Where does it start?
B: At 4875.0 Ang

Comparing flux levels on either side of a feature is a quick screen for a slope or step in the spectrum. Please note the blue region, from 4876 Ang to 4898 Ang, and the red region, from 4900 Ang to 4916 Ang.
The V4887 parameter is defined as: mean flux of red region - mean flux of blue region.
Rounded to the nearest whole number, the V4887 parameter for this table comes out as 0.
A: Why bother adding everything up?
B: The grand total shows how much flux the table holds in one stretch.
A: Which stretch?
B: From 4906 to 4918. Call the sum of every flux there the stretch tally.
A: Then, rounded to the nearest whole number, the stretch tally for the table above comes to 359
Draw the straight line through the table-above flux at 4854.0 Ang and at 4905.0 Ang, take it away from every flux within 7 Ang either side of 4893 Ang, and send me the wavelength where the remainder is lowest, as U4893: 4890.0 Ang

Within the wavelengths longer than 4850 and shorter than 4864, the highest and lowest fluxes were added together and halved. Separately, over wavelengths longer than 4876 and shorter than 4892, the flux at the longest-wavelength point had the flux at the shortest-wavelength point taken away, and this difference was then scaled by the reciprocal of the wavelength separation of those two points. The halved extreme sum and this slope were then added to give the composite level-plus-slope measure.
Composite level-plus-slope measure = 80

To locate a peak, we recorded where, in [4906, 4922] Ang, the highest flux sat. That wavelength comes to 4914.0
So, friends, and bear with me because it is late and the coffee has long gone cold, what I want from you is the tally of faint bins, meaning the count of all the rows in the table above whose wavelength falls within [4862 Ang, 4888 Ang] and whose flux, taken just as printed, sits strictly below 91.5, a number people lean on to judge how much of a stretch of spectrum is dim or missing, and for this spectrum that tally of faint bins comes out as 7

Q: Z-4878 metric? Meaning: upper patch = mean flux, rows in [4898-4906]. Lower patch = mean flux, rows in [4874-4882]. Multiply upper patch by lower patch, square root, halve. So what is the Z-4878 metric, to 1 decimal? 45.5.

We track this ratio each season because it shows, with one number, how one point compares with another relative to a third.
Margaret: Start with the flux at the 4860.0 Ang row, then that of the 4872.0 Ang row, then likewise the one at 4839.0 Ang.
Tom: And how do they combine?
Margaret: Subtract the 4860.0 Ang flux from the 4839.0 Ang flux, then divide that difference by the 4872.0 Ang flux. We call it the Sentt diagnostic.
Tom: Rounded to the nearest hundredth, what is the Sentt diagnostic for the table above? 0.32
